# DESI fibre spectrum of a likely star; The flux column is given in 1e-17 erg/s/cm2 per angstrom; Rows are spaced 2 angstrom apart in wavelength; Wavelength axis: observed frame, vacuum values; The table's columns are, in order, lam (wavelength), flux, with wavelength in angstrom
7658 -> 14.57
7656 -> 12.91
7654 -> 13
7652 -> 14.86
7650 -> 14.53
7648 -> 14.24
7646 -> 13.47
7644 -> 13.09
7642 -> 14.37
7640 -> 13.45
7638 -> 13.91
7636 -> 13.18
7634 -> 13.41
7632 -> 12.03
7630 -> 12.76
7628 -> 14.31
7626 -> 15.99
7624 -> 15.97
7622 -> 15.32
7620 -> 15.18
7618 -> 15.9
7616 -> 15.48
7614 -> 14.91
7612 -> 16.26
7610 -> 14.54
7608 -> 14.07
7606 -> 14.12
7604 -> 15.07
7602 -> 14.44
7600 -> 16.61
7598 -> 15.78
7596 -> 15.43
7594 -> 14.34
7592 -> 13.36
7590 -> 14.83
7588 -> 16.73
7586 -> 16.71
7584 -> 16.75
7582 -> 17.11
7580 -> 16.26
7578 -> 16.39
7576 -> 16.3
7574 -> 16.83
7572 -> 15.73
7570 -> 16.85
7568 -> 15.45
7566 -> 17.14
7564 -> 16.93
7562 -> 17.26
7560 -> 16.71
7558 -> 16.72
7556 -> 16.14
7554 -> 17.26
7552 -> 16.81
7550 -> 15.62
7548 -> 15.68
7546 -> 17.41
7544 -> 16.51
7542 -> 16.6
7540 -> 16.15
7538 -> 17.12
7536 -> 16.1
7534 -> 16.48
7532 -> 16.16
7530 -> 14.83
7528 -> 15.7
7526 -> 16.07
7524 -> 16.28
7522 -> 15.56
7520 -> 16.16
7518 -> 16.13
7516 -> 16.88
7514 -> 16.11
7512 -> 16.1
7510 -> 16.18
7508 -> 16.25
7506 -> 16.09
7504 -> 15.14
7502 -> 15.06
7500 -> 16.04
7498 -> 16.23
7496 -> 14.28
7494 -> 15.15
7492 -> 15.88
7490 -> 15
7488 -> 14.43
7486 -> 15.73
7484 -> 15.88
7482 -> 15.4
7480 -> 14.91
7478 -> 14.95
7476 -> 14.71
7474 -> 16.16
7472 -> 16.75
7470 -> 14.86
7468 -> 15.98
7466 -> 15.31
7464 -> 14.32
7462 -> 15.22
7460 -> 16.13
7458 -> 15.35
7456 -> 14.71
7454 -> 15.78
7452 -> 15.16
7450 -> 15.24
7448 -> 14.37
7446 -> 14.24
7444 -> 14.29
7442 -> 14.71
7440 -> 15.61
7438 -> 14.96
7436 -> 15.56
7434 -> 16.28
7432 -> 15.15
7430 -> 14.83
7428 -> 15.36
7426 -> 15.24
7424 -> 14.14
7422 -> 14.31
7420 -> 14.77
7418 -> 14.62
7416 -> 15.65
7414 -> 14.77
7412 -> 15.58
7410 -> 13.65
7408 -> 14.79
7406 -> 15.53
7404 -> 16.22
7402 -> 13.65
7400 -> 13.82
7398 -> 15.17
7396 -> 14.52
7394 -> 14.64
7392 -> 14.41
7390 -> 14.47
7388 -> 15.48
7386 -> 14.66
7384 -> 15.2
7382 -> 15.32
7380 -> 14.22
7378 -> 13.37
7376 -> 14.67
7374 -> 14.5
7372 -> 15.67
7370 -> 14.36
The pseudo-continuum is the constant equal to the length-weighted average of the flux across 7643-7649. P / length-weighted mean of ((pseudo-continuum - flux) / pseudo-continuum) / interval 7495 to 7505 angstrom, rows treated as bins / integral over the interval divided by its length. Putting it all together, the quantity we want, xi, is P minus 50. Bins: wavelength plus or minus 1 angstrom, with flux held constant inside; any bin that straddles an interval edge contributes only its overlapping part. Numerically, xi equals -50.13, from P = -0.13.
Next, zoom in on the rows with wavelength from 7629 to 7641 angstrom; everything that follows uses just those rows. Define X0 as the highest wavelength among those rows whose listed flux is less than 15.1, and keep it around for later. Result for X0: 7640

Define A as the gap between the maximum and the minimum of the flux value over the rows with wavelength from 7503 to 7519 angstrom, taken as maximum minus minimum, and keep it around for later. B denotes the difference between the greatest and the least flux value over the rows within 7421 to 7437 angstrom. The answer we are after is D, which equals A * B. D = 3.7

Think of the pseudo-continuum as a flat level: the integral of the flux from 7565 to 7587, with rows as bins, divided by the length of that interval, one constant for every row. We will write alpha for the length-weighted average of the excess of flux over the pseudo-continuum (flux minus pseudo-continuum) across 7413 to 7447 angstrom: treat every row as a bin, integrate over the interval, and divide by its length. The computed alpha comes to -1.5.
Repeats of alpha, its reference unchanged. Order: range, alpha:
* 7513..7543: -0.3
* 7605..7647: -2.1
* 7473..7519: -0.9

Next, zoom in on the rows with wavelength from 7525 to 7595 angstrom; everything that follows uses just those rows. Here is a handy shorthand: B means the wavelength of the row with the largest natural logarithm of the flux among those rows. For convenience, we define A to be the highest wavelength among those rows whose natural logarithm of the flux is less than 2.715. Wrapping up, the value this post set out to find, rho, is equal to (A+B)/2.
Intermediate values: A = 7594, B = 7546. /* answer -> 7570 angstrom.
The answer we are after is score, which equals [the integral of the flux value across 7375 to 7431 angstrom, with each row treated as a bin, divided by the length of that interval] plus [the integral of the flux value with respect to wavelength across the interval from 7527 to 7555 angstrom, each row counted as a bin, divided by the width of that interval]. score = 31.1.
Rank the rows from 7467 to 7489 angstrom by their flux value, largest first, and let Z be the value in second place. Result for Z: 16.16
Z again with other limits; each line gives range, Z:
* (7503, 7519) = 16.25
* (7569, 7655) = 16.85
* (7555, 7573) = 17.14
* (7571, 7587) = 16.83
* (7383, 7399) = 15.2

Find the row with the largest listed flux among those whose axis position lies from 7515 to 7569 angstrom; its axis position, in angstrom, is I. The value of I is 7546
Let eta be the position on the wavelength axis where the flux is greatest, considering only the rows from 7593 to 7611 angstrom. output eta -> 7600 angstrom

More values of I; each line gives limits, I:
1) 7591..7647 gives 7600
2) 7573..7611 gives 7582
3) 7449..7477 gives 7472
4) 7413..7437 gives 7434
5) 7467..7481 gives 7472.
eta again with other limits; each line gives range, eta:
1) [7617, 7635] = 7626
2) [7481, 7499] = 7498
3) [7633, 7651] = 7650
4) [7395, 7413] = 7404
